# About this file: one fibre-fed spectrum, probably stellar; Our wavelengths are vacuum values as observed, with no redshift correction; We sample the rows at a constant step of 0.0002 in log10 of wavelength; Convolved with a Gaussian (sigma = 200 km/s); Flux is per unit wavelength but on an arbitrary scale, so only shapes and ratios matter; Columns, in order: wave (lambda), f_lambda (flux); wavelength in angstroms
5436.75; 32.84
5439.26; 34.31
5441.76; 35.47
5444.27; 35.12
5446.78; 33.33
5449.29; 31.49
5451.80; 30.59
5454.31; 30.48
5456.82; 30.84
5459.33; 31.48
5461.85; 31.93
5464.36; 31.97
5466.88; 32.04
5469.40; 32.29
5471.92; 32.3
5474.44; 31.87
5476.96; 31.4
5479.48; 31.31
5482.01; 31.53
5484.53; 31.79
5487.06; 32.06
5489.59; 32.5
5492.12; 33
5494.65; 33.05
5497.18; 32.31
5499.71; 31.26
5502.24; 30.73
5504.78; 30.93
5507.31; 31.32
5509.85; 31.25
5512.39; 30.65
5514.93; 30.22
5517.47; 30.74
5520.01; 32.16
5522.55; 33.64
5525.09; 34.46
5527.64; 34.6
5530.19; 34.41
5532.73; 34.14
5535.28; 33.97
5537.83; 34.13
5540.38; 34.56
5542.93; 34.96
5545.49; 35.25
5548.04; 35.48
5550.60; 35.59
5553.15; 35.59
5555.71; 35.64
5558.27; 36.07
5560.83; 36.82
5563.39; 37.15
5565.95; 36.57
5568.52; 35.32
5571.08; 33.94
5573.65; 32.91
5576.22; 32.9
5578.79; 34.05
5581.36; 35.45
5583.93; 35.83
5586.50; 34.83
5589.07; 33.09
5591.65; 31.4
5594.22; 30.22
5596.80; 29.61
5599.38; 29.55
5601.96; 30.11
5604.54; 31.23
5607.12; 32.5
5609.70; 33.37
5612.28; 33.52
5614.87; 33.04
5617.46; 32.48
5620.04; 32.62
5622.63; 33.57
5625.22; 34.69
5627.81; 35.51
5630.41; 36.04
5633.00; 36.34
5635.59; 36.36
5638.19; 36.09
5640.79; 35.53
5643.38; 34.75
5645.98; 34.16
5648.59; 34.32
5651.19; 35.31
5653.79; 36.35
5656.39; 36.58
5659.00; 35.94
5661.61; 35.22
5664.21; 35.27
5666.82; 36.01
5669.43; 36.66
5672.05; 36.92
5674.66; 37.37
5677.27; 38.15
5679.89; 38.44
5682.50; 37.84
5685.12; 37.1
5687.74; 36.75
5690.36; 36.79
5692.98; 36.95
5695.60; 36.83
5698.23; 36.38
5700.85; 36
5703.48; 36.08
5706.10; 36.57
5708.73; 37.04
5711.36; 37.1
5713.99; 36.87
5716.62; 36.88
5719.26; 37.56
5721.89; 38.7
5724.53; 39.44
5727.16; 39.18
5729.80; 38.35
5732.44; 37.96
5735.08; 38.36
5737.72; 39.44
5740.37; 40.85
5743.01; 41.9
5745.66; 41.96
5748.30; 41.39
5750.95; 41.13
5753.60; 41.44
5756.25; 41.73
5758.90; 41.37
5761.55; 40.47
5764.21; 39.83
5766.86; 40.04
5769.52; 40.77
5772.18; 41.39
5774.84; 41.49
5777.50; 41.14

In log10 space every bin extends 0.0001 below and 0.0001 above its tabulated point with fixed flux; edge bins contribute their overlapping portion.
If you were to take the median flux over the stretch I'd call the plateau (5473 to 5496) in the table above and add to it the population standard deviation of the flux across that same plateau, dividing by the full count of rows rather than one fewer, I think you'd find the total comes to 32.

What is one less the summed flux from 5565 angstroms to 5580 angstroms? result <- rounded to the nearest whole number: -205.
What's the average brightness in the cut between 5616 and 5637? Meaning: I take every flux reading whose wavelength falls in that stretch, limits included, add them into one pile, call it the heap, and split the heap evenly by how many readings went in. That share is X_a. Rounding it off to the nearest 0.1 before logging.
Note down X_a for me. 34.7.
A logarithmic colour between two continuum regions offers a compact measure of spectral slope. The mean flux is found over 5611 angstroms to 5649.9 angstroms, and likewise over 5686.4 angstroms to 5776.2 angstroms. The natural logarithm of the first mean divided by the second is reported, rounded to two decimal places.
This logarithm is -0.12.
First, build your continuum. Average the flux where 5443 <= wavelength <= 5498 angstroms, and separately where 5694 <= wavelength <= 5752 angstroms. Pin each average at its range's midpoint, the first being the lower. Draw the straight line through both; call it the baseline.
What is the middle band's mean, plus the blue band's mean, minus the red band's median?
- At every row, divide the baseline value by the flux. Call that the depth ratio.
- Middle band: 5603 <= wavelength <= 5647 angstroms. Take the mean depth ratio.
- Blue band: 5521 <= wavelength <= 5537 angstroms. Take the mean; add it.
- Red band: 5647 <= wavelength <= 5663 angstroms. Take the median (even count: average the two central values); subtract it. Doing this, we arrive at 1.00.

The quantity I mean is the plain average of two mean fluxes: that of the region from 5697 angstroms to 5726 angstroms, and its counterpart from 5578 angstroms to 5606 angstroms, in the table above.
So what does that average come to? 34.7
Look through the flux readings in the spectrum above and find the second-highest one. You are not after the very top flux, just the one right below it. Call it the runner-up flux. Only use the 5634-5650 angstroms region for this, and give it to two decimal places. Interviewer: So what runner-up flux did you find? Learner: 36.09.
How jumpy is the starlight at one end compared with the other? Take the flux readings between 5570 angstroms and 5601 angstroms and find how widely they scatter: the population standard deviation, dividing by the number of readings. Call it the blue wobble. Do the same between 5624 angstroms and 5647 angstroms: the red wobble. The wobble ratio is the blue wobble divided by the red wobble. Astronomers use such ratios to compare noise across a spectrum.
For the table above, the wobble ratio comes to 2.8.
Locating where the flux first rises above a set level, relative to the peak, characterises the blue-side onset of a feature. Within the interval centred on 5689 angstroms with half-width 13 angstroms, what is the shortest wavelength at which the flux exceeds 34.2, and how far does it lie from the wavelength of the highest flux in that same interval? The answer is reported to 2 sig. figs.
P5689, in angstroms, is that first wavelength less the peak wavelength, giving -2.6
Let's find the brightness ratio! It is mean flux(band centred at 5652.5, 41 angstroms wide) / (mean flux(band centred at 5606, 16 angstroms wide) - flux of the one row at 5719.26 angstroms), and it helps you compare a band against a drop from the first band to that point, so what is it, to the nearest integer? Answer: -6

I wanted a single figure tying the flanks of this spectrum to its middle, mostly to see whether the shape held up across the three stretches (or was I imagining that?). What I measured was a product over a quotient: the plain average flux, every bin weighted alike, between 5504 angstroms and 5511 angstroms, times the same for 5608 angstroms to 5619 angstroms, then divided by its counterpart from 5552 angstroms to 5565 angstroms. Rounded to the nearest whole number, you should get 28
